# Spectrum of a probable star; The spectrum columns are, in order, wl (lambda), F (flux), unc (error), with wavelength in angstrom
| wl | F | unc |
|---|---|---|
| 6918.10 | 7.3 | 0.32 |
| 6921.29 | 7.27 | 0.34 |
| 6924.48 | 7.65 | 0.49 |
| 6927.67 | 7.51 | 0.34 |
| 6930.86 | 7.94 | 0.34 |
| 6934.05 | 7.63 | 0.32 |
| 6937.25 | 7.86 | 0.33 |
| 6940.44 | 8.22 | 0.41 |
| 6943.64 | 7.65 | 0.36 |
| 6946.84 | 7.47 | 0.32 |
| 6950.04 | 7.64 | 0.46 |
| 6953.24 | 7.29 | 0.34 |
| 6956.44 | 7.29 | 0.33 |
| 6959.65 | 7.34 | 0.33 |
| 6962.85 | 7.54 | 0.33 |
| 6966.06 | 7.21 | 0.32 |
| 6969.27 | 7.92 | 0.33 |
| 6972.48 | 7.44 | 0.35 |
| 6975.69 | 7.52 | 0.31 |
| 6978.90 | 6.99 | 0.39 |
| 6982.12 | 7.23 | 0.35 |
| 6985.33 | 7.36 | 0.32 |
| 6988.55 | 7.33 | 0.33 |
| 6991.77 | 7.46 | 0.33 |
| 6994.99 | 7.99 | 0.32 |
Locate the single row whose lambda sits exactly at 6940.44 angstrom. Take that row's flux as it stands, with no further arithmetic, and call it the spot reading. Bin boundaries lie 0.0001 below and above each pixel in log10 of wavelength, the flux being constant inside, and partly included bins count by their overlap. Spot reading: 8.22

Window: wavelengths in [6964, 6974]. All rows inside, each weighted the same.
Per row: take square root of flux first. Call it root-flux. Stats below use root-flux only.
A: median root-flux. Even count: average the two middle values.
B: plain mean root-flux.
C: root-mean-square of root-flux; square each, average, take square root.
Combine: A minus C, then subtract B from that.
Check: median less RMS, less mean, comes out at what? -2.76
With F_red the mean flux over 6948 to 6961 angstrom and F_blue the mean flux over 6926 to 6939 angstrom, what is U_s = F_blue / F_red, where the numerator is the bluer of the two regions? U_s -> 1.05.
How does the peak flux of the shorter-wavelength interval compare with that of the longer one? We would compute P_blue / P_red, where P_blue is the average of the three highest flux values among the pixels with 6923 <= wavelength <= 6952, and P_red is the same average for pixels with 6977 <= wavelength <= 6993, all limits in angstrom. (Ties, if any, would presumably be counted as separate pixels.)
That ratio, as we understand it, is 1.08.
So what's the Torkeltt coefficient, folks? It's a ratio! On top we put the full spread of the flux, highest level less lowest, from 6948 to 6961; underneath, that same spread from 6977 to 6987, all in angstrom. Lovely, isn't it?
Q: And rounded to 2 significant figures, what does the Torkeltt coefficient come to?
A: 0.95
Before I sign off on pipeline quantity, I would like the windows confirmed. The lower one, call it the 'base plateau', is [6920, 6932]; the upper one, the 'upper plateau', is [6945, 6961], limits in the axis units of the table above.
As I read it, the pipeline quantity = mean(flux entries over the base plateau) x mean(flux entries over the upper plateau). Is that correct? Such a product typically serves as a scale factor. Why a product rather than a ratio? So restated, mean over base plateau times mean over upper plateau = 56.2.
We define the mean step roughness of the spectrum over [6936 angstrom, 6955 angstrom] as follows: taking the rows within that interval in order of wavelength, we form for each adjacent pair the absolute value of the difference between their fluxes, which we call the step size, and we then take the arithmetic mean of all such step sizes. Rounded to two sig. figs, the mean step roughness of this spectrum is 0.33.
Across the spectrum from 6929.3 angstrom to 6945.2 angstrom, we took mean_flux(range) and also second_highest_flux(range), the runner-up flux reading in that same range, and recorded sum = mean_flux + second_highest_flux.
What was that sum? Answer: 15.8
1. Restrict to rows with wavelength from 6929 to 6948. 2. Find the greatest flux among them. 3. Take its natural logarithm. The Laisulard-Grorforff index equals 2.107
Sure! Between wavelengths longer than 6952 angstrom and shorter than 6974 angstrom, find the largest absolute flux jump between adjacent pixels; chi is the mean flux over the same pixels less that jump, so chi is 6.7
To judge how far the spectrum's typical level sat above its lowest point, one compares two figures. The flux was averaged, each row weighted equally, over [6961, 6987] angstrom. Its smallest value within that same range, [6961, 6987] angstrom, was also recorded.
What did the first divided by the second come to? 1.06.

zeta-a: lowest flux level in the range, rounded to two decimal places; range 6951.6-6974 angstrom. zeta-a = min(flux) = 7.21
